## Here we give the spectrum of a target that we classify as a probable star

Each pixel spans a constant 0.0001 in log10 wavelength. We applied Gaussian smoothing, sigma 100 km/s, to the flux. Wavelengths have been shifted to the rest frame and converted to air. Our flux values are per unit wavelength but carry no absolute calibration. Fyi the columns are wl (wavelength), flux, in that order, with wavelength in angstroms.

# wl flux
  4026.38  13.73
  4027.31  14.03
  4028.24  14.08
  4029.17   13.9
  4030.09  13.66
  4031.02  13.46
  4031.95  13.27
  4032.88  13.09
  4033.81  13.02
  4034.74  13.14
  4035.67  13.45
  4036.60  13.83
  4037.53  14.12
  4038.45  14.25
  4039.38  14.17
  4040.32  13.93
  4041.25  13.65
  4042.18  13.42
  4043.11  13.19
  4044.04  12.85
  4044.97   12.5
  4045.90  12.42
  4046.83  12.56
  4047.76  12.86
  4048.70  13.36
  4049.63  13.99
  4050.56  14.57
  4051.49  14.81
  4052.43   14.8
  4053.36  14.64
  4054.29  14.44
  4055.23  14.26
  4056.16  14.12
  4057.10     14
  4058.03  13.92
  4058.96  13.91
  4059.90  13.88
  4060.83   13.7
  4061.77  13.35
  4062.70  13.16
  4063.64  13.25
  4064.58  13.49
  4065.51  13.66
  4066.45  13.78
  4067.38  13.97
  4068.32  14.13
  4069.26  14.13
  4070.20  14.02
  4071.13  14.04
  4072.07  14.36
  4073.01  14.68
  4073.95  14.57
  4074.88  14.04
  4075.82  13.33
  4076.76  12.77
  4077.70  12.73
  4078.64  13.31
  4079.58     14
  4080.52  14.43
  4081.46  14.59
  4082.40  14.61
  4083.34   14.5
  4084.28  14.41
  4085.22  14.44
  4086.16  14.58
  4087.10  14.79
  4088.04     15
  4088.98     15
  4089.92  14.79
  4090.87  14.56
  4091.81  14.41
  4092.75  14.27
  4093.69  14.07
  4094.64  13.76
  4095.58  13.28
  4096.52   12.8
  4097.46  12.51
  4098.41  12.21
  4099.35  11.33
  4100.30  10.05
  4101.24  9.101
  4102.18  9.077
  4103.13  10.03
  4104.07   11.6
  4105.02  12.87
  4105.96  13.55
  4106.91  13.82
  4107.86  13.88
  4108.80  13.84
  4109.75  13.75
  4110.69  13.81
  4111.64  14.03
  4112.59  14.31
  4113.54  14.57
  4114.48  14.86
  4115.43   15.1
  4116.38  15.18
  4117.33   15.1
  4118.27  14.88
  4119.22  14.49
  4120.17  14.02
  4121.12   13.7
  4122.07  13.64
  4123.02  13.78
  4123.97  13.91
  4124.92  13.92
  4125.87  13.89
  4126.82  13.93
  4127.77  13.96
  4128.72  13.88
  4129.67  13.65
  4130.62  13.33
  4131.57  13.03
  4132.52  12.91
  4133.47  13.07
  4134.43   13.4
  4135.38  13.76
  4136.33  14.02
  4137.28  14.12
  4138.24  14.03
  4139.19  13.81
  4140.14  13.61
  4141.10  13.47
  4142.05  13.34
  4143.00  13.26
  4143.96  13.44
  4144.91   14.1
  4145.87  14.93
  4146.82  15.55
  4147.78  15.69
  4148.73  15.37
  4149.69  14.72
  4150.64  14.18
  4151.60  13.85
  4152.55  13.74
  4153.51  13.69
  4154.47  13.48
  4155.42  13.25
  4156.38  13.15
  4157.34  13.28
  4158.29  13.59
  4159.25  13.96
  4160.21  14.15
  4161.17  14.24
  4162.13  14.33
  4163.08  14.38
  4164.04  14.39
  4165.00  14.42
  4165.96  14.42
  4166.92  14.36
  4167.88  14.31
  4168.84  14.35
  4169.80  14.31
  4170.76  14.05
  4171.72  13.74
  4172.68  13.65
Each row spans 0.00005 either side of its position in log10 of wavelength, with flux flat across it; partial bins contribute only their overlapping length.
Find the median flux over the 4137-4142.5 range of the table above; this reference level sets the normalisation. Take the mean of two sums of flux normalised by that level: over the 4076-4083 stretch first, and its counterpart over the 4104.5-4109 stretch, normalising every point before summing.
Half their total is 6.0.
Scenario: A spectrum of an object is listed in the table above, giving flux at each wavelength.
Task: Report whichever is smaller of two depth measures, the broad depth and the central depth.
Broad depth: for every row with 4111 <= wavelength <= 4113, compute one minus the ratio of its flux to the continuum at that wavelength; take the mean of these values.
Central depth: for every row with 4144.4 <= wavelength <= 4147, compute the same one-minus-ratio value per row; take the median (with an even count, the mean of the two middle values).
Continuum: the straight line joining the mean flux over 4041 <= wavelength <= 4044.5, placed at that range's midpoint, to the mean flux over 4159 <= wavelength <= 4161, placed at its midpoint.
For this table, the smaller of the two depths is -0.069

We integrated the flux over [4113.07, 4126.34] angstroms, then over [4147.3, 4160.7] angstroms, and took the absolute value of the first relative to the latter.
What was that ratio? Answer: 1.02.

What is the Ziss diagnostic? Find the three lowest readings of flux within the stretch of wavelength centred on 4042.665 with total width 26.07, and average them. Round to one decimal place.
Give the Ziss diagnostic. 12.5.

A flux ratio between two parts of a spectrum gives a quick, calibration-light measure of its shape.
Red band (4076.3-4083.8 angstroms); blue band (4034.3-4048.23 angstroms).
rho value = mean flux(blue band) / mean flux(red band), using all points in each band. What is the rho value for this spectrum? 0.96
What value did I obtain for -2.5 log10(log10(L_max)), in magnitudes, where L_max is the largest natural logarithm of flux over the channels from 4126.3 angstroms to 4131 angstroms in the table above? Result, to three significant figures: 0.939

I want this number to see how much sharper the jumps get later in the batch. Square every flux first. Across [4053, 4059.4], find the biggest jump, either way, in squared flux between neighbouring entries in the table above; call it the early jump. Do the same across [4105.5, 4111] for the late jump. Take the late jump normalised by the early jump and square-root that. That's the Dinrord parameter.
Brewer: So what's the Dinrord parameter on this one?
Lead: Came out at 1.13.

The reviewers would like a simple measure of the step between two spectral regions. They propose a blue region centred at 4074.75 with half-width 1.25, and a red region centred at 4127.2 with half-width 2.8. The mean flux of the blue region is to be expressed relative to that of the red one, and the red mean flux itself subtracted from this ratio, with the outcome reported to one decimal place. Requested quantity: -12.9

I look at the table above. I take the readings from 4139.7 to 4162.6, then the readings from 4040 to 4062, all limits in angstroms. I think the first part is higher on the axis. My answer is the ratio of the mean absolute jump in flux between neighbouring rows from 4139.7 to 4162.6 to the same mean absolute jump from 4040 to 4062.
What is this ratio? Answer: 1.2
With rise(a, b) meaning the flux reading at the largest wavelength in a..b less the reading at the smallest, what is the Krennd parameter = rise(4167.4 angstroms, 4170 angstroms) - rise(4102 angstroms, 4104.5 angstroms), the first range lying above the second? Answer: -2.5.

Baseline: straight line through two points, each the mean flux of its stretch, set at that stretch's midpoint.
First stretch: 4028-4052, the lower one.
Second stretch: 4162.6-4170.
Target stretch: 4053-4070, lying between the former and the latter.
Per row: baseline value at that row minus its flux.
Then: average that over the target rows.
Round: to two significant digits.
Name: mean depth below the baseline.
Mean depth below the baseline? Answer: -0.21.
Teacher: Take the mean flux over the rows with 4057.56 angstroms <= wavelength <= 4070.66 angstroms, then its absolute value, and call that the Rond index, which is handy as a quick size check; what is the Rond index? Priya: 13.7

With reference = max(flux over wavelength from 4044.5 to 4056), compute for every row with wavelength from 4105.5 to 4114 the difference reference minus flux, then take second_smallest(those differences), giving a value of 0.5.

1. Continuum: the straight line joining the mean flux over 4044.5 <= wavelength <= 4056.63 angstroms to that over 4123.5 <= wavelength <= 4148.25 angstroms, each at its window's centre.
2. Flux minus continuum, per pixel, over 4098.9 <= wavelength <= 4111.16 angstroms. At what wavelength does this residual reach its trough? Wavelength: 4102.18 angstroms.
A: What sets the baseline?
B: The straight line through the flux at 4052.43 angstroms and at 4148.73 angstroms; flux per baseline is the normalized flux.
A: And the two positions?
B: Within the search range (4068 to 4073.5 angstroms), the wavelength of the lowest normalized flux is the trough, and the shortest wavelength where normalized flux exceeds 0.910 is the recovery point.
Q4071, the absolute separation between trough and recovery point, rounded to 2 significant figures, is 1.9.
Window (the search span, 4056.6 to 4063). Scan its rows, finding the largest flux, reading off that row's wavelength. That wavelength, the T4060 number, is 4057.10 angstroms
